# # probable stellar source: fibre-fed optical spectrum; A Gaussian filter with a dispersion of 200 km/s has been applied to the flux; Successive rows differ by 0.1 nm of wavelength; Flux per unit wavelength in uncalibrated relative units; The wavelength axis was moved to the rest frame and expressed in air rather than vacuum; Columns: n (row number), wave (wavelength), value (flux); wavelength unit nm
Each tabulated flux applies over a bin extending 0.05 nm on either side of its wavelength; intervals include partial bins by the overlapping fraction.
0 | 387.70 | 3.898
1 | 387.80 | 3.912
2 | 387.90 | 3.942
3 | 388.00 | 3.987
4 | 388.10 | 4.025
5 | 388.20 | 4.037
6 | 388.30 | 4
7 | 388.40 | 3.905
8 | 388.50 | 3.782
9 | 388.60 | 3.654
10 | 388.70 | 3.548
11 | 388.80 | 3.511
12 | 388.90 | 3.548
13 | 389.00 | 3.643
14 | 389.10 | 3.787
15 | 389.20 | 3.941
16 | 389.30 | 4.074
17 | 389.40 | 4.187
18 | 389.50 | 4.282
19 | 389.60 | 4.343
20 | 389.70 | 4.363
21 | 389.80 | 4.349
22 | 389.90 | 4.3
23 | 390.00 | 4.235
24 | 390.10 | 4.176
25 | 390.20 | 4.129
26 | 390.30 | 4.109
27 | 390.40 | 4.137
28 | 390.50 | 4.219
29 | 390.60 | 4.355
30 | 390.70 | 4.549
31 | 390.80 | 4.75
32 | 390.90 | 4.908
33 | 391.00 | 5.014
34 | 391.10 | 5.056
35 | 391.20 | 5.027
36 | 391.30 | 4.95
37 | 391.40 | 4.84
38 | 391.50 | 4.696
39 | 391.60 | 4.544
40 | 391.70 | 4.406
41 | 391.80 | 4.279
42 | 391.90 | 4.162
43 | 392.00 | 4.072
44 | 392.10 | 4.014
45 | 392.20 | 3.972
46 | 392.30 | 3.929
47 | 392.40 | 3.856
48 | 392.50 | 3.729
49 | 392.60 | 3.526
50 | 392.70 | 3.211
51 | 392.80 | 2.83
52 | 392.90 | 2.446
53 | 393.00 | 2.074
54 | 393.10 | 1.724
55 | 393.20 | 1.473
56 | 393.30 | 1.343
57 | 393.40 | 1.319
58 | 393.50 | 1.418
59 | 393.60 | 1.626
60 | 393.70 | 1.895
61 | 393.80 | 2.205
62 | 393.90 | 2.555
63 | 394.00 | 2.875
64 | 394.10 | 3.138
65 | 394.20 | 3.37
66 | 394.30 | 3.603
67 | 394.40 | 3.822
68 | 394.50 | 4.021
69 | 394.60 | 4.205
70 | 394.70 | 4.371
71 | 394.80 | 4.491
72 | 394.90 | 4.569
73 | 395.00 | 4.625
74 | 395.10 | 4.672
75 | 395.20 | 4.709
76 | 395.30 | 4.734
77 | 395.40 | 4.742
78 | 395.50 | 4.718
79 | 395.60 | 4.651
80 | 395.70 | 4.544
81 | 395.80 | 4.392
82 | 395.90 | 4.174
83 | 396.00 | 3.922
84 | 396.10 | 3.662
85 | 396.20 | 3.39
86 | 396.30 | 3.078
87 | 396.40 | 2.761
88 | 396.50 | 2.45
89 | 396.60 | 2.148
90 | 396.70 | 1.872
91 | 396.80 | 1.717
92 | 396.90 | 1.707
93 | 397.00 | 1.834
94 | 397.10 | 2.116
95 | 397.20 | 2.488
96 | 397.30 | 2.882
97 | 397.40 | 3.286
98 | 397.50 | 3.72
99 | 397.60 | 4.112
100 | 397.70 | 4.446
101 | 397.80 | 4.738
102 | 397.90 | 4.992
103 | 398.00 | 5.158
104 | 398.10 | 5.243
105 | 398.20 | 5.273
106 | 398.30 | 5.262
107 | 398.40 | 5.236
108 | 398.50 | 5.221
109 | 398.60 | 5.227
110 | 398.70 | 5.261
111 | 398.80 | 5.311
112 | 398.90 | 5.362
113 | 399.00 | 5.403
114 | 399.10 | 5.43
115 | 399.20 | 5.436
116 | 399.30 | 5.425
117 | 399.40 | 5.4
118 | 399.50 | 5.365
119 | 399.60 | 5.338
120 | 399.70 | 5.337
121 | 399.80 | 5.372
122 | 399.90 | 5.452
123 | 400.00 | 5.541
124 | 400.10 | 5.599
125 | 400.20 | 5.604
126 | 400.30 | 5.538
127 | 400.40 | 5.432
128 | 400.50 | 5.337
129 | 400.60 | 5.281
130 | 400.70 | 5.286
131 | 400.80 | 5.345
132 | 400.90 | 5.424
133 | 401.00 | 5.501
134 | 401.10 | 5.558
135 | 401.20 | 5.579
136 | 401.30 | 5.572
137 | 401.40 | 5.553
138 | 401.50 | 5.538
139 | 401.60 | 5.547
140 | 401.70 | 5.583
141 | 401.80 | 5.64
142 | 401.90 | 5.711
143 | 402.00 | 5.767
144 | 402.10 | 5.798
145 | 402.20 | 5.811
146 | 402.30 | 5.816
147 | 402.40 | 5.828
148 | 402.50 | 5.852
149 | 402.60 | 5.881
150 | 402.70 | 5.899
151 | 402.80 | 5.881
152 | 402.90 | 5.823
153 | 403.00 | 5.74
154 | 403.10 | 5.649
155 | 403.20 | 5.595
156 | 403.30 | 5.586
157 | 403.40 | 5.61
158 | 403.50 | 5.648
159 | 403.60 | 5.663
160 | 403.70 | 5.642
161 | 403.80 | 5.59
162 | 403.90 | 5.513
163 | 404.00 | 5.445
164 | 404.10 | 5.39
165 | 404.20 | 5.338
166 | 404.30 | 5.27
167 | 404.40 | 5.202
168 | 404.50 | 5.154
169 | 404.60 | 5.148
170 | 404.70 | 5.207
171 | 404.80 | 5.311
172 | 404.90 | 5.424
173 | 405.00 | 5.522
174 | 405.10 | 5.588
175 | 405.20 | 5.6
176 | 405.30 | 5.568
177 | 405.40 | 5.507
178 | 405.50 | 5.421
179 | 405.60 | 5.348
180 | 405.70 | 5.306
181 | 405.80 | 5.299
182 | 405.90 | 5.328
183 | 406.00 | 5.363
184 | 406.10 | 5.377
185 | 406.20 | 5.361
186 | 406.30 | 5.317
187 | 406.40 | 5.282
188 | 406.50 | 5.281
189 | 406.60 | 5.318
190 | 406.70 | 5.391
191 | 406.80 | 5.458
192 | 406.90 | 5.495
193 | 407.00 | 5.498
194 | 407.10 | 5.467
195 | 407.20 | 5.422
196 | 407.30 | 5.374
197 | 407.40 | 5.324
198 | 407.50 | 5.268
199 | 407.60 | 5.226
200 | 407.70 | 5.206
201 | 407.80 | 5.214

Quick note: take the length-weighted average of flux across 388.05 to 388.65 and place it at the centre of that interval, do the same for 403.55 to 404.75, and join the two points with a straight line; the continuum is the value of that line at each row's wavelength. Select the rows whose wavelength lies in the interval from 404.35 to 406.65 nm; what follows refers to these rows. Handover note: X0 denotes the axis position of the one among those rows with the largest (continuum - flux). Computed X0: 406.50 nm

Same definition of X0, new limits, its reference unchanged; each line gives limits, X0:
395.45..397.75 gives 396.90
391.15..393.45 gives 393.40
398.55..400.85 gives 400.70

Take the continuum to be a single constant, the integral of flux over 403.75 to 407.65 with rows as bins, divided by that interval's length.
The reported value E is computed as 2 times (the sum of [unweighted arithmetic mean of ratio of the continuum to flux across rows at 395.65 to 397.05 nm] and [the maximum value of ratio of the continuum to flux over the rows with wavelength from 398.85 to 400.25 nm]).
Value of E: 6.1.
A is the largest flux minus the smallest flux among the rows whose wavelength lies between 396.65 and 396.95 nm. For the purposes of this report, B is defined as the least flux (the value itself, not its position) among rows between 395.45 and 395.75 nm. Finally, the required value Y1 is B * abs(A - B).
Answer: 20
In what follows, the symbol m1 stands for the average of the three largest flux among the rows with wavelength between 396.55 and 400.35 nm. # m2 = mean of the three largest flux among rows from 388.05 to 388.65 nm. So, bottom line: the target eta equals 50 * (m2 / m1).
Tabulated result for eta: 36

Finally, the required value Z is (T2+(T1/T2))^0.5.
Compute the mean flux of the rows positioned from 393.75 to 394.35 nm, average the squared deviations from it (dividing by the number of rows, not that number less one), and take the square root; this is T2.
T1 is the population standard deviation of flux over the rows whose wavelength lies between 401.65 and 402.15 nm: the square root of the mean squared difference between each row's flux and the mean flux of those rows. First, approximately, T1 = 0.08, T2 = 0.5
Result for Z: 0.8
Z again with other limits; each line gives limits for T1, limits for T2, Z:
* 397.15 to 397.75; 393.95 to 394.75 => 1.4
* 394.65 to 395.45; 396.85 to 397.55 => 0.9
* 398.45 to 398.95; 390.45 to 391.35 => 0.7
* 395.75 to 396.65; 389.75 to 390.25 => 3.0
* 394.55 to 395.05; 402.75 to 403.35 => 1.2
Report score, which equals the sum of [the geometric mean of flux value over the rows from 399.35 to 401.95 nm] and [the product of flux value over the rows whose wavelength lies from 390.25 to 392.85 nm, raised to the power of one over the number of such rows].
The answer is 9.7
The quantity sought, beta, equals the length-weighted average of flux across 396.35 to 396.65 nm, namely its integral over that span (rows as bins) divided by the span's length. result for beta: 2.5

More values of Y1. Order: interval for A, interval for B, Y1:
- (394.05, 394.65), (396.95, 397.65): 1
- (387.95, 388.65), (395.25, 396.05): 14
